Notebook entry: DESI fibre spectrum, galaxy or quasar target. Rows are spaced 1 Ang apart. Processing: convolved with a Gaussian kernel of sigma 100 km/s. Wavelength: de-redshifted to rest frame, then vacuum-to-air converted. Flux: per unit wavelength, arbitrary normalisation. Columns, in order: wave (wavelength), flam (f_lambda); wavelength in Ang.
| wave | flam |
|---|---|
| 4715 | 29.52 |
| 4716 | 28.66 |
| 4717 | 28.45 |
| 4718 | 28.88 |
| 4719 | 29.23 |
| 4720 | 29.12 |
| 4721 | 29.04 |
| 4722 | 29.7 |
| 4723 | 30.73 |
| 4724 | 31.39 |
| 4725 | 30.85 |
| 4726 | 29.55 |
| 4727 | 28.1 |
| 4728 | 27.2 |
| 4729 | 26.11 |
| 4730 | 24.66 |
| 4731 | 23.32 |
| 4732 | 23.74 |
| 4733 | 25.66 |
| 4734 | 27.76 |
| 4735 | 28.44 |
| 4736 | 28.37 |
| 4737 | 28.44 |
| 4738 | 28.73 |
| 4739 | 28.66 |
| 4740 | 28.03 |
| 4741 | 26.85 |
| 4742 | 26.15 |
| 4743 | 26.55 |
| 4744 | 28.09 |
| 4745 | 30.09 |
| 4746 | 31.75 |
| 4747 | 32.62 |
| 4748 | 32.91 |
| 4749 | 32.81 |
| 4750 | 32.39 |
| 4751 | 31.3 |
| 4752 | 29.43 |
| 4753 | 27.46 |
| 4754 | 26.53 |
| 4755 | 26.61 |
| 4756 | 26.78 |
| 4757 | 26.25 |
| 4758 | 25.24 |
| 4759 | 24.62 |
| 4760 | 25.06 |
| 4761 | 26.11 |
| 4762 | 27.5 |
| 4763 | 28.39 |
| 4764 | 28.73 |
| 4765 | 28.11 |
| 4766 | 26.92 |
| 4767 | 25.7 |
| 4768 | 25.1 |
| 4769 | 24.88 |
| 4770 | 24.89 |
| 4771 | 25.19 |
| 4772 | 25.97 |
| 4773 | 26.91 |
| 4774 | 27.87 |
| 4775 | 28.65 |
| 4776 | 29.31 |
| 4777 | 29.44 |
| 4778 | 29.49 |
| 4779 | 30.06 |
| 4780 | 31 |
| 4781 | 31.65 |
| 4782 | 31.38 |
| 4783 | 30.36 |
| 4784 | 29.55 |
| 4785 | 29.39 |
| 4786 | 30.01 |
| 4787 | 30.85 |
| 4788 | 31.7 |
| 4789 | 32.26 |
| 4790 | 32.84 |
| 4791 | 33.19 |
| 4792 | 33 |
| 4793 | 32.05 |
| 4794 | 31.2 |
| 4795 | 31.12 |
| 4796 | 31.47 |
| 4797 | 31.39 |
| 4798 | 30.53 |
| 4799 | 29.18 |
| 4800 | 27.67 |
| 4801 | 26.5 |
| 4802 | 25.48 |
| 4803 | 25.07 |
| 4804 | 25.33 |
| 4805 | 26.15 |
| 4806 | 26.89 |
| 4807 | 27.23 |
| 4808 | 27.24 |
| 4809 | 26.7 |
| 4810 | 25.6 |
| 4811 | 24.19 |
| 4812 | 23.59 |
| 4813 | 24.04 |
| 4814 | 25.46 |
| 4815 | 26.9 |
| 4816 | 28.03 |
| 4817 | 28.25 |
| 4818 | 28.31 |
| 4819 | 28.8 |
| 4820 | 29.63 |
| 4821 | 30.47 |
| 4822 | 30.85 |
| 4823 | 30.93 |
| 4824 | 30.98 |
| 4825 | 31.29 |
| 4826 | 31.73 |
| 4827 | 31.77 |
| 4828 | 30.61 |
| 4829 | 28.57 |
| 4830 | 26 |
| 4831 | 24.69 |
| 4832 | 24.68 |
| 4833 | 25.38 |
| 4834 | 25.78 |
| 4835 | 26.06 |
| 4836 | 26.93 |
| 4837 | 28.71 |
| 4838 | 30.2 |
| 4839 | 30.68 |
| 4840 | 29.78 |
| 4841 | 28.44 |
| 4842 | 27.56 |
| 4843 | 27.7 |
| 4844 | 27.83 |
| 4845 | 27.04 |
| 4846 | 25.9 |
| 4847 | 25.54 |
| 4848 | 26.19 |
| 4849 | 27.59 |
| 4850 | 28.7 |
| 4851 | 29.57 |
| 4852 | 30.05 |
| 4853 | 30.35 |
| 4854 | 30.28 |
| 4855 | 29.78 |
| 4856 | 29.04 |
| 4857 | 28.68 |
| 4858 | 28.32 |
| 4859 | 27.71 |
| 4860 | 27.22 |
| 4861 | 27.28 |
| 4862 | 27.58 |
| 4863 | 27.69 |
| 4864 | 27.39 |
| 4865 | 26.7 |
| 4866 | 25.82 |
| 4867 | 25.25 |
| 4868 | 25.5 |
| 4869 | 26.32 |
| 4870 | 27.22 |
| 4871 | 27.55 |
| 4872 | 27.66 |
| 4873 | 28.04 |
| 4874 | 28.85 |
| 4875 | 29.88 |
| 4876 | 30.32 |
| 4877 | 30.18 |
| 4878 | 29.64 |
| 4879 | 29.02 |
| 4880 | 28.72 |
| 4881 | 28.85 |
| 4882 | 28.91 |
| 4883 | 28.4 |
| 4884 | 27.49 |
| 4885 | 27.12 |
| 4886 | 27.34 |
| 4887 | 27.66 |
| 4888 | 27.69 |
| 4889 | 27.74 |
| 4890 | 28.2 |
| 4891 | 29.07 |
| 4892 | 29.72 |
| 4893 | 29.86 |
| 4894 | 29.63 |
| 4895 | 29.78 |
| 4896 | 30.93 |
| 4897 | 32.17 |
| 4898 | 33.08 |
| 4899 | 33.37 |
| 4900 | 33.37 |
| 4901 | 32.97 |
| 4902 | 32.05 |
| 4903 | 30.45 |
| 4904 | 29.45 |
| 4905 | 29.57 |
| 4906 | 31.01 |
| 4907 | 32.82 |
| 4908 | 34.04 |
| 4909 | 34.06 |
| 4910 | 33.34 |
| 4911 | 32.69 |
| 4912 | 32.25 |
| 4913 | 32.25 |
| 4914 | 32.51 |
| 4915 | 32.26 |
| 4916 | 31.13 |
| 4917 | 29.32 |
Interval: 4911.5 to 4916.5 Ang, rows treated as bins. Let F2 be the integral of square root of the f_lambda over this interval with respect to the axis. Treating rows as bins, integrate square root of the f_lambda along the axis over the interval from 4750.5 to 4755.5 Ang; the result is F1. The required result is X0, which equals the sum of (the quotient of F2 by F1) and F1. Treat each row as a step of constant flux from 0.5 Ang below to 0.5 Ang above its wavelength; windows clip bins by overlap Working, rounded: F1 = 26.6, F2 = 28.3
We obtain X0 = 27.6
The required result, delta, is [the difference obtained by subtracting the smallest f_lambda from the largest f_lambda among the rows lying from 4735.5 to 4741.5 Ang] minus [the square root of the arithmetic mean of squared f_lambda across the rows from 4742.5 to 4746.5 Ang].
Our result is -27.3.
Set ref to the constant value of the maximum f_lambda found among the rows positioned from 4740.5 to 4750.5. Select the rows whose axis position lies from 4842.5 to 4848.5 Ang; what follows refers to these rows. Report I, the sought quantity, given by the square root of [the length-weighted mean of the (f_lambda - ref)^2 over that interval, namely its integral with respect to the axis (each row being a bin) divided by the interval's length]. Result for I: 6.3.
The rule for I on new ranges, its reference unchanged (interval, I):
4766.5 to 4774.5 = 7.2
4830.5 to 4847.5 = 6.0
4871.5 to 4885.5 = 4.2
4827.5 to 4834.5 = 6.7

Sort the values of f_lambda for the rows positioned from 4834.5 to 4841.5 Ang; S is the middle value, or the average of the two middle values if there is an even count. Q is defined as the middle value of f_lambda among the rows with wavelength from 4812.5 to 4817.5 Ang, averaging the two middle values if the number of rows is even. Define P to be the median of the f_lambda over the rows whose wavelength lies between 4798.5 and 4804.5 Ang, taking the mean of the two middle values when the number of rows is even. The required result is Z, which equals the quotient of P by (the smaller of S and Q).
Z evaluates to 0.97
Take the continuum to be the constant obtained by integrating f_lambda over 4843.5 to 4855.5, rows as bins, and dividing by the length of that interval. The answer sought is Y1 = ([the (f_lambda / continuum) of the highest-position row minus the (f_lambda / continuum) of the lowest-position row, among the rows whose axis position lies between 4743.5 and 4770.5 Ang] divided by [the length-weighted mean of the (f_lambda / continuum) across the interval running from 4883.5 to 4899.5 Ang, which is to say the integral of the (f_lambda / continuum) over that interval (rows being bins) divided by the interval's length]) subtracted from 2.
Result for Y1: 2.11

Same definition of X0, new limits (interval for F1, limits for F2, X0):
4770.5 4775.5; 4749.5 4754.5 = 27.0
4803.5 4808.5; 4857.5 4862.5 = 26.8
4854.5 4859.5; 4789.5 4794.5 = 27.9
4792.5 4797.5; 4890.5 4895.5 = 29.0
